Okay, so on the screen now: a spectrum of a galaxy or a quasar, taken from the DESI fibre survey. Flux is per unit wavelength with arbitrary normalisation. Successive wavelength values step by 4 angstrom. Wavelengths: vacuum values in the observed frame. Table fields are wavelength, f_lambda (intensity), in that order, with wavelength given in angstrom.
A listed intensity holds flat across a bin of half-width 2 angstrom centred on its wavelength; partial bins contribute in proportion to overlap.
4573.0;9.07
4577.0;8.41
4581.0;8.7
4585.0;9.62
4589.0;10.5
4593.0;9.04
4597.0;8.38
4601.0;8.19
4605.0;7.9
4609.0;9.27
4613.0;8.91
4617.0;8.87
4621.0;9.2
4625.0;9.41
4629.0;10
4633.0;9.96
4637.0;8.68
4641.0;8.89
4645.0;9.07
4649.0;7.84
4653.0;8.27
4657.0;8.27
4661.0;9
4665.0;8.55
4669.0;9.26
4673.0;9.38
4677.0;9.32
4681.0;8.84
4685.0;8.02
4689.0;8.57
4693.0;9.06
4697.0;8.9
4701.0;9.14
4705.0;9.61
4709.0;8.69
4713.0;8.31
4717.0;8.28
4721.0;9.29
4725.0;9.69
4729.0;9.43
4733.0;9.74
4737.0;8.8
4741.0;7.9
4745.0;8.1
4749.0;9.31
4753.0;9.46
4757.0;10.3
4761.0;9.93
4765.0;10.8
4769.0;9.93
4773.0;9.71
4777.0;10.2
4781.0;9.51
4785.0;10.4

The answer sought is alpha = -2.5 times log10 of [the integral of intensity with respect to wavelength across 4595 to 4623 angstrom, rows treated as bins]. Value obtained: -5.96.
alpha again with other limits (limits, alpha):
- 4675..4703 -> -5.98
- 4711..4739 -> -6.01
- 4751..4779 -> -6.12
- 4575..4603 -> -6.00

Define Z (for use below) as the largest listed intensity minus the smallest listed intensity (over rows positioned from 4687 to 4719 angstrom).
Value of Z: 1.3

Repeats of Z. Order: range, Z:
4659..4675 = 0.8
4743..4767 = 2.7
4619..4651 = 2.2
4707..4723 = 1.0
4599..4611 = 1.4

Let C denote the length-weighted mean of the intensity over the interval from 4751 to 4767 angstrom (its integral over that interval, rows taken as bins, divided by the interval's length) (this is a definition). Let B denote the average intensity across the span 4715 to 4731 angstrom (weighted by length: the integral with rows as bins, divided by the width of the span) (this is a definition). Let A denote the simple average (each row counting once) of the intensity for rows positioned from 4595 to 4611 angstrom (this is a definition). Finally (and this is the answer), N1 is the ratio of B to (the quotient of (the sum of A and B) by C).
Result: 5.27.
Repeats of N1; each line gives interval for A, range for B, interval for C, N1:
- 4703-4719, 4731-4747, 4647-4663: 4.15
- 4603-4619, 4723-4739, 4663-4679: 4.73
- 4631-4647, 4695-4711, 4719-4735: 4.75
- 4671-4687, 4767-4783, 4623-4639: 5.00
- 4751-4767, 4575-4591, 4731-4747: 4.14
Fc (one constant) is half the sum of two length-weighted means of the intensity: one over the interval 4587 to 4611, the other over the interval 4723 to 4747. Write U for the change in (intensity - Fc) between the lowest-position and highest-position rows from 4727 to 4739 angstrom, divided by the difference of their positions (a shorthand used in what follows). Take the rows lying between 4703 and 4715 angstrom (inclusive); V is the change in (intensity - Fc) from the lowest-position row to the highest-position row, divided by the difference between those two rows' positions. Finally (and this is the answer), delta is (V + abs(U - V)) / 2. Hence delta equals -0.04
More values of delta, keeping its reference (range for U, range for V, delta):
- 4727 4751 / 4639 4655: 0.00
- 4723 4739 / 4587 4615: -0.03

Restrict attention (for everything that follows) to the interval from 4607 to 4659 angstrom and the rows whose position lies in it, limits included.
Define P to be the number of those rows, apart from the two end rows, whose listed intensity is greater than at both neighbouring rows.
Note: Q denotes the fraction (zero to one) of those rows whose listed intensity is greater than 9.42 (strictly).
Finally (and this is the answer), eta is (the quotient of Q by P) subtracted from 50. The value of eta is 49.9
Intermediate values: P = 2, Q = 0.2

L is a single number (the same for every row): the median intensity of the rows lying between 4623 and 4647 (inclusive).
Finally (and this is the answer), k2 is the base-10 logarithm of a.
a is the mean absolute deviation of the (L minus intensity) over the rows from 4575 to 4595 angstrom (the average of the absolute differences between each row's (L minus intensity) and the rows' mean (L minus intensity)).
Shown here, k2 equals -0.19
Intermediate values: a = 0.64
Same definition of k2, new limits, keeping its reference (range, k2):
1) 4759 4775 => -0.45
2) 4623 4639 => -0.33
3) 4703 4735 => -0.28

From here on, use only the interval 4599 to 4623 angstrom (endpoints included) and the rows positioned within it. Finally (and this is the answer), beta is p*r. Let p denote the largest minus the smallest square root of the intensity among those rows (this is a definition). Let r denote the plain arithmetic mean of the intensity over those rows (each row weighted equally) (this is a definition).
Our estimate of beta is 2.04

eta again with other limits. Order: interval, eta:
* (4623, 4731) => 50.0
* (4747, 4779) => 49.6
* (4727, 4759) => 49.5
